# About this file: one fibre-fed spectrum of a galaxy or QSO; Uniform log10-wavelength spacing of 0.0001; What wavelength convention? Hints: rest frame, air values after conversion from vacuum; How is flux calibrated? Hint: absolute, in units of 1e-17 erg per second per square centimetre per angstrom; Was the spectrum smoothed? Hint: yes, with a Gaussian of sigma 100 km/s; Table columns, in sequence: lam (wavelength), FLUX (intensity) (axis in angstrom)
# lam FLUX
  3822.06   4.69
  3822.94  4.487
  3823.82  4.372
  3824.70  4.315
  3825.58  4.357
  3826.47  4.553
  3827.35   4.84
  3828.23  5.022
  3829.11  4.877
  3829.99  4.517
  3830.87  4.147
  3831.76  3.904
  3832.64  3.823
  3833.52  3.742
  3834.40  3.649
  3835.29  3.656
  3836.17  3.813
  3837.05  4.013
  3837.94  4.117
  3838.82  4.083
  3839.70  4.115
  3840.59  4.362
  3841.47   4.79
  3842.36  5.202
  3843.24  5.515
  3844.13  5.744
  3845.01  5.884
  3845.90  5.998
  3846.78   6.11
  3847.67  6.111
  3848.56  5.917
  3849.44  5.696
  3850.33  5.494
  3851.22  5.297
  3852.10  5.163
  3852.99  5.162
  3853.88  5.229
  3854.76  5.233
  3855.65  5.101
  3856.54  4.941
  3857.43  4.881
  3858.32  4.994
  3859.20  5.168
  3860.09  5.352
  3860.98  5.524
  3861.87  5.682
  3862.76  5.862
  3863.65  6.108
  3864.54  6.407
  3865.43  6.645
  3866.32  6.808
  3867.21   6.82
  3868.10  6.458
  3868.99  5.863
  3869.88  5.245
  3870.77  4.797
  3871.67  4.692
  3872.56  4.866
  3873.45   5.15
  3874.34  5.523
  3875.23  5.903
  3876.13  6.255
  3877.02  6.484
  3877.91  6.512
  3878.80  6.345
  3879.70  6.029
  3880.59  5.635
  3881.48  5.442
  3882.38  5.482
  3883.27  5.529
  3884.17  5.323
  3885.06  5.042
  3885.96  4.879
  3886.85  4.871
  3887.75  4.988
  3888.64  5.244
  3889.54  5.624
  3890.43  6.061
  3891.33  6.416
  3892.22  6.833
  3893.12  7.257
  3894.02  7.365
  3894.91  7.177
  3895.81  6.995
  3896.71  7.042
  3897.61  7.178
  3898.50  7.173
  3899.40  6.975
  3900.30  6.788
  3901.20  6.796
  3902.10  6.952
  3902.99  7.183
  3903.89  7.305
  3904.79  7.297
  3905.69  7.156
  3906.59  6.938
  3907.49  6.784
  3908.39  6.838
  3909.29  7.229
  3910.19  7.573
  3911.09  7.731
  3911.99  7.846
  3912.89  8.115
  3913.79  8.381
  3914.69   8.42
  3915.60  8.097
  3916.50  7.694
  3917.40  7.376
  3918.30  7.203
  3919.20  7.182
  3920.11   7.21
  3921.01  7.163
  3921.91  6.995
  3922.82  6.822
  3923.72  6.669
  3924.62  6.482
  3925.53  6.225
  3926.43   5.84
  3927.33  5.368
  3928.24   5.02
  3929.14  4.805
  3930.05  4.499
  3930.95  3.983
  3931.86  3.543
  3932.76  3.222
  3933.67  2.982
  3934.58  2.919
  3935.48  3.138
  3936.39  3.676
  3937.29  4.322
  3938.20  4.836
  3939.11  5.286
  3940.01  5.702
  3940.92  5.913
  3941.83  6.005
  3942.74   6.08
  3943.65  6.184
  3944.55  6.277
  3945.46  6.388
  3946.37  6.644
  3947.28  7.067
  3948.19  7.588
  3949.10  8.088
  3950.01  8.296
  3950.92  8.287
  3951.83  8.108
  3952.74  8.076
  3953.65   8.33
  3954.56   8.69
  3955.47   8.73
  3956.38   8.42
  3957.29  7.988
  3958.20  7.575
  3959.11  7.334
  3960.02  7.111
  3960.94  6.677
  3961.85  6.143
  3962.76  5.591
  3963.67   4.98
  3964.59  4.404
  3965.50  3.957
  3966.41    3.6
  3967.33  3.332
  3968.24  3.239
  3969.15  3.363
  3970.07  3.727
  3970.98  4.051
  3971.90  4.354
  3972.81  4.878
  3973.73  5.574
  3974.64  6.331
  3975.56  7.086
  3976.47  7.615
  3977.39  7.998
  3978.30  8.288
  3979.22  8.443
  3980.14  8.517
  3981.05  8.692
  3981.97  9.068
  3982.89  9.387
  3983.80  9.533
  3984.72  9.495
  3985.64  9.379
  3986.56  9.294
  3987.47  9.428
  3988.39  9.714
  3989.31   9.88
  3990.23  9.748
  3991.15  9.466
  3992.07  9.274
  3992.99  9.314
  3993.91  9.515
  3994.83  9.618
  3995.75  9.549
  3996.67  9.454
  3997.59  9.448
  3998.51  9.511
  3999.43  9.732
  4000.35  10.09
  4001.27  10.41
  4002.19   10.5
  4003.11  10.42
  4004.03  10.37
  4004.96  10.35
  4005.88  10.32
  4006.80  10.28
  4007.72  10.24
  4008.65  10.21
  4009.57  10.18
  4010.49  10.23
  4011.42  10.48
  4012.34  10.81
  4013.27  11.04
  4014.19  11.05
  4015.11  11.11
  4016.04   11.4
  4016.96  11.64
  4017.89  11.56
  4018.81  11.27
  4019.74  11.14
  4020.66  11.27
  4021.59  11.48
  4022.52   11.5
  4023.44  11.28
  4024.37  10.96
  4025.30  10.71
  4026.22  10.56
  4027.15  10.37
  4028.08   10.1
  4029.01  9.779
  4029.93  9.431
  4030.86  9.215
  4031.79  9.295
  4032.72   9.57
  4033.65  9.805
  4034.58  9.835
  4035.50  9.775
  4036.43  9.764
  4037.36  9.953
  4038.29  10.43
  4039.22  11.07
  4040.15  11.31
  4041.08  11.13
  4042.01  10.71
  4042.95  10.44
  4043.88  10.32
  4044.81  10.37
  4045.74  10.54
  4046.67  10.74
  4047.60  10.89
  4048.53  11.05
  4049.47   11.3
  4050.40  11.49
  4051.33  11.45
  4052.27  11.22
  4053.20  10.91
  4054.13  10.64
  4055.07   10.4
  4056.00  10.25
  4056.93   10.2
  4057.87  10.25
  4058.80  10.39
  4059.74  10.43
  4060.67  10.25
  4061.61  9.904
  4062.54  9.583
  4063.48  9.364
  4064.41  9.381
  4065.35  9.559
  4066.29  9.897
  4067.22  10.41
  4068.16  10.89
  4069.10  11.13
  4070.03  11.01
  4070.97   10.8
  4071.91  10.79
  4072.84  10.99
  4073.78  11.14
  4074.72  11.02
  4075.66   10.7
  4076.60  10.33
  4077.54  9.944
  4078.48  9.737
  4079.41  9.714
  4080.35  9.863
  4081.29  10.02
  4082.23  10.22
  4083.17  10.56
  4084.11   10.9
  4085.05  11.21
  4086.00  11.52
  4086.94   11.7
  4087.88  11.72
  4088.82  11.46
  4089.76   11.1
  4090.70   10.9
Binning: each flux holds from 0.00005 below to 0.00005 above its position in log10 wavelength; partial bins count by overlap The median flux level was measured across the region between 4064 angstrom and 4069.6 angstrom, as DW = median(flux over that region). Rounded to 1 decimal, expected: 10.2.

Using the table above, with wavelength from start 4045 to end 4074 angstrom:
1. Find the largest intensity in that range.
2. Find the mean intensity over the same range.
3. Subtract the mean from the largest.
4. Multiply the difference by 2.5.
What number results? 2.3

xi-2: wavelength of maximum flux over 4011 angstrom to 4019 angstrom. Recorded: 4016.96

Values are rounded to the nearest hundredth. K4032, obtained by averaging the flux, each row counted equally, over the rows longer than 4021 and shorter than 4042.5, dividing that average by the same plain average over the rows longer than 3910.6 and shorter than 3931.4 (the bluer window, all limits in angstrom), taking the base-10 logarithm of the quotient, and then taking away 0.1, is 0.09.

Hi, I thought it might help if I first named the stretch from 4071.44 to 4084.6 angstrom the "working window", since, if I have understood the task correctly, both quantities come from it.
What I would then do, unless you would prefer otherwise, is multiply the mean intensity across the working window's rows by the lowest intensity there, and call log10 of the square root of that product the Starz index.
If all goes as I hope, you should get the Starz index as 1.00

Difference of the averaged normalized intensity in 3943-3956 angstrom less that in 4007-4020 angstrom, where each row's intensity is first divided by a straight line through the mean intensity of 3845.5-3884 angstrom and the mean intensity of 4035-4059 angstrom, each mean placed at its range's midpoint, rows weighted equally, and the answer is -0.16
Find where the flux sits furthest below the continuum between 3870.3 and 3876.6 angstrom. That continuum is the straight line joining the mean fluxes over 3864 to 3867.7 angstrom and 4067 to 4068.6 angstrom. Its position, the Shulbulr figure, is 3871.67 angstrom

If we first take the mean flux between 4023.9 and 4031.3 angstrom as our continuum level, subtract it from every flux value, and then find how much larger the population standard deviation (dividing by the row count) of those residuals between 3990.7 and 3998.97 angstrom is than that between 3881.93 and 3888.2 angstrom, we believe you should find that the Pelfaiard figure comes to -0.16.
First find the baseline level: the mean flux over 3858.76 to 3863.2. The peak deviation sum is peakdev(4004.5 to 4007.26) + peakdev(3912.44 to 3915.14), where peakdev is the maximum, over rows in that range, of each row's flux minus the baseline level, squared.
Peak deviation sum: 32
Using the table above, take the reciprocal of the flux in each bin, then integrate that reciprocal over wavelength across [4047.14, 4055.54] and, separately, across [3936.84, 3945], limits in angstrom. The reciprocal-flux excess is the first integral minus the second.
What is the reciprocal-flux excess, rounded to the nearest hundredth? -0.71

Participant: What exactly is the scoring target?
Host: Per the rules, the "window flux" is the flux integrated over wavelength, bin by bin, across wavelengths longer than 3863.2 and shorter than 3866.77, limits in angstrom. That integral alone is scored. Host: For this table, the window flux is 23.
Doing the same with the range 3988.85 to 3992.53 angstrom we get 35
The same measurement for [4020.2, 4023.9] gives 42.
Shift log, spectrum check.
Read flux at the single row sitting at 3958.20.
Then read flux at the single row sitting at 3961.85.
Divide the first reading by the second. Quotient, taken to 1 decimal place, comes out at 1.2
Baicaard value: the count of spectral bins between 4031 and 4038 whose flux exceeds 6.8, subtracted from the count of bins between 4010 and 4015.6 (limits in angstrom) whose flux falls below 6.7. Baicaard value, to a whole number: -7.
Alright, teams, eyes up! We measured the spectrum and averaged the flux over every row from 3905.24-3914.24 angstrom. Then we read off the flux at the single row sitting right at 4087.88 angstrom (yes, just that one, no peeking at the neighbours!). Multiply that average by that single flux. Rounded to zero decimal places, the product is 87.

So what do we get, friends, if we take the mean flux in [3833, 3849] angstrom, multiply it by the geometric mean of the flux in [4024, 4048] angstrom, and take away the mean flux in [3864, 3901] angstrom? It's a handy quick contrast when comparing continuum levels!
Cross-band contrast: 43.4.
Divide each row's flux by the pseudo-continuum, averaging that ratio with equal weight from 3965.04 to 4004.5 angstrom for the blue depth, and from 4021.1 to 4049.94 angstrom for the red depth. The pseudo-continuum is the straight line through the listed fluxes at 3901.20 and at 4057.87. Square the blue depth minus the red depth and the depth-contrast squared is 0.022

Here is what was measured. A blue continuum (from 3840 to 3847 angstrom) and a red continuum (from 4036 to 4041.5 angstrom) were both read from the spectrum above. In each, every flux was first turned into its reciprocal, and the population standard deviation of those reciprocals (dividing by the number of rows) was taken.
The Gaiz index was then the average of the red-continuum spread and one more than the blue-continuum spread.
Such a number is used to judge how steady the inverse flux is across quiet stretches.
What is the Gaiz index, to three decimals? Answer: 0.513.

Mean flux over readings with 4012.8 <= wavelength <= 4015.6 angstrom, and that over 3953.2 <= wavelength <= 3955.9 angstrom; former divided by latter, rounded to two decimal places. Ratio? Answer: 1.29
